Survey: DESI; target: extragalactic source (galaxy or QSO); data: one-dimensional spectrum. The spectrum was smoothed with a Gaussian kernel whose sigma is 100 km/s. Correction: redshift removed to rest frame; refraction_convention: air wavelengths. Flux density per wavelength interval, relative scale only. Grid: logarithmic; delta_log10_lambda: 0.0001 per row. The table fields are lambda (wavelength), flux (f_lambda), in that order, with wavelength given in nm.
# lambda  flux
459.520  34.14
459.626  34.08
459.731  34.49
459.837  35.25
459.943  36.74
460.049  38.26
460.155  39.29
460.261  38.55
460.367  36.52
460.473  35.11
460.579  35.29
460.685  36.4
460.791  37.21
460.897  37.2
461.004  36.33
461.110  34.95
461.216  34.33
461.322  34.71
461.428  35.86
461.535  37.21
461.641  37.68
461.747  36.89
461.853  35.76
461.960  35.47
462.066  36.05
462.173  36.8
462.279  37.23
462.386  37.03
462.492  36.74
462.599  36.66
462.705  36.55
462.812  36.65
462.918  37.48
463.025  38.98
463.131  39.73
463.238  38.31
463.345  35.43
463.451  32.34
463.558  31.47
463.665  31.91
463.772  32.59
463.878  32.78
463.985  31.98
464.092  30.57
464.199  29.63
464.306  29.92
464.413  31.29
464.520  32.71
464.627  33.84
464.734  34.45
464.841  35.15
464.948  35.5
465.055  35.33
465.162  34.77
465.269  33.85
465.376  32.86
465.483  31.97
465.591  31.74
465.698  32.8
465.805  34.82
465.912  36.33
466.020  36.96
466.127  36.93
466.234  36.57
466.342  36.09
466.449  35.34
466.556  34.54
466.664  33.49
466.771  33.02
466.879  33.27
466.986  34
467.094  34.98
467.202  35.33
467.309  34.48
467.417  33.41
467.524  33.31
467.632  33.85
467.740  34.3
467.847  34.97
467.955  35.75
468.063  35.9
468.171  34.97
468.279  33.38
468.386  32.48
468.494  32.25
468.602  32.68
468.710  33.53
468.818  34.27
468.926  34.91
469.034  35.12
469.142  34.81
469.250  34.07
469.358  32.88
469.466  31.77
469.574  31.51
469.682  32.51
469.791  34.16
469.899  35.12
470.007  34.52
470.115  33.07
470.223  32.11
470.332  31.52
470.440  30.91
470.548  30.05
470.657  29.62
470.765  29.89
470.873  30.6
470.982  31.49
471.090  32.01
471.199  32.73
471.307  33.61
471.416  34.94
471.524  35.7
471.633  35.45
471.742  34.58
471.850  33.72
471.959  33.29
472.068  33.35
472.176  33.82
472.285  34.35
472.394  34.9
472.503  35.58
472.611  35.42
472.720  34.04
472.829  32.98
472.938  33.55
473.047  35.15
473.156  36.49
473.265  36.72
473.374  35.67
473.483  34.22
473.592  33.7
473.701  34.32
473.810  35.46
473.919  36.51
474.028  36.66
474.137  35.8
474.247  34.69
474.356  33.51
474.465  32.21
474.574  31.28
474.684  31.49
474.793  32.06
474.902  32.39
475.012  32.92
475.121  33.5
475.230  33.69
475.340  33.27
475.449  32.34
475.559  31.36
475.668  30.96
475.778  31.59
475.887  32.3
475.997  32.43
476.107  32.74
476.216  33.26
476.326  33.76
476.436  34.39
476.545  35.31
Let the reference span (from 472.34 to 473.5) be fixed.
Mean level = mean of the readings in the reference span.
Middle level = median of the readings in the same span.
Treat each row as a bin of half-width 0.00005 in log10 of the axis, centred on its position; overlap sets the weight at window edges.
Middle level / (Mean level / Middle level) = 35.3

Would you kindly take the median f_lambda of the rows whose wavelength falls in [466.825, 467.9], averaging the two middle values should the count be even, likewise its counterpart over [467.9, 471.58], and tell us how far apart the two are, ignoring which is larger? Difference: 1.2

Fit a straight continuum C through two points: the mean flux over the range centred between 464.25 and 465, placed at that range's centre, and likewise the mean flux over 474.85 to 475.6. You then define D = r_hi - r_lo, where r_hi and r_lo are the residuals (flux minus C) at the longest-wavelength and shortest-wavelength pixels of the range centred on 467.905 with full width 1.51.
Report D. -2.6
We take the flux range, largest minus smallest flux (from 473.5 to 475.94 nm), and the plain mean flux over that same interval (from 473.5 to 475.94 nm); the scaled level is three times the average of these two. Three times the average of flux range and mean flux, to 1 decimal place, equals 58.5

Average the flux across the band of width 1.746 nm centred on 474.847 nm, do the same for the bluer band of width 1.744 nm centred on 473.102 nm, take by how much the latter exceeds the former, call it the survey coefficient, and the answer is 1.9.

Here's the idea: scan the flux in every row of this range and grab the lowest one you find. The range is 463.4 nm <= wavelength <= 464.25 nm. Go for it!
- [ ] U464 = 29.63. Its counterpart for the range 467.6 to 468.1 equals 33.85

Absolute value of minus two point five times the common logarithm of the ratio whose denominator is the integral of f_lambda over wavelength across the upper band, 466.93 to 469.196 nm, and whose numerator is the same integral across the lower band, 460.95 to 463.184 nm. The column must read 0.06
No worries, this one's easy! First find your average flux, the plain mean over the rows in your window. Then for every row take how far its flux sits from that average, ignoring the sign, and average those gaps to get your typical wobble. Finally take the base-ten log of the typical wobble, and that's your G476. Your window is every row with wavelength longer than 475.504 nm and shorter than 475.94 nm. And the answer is -0.41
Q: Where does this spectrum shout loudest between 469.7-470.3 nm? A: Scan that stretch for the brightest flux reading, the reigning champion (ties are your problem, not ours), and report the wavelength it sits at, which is 469.899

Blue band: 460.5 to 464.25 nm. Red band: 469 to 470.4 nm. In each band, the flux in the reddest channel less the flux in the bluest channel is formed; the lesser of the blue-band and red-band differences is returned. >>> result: -5.7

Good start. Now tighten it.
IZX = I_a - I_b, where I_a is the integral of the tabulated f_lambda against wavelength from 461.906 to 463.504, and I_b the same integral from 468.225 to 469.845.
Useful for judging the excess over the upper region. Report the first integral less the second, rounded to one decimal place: 4.7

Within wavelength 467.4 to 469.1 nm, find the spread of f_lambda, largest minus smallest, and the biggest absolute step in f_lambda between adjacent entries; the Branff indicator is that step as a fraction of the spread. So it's 0.44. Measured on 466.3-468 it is 0.35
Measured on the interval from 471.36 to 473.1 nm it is 0.59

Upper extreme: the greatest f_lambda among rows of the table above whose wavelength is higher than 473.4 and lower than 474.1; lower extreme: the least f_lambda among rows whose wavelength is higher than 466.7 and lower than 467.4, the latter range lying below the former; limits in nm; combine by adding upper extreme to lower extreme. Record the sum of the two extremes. 70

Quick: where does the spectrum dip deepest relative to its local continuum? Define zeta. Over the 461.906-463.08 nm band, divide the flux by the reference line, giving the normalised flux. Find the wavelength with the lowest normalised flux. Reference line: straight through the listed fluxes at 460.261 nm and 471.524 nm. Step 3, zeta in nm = 461.960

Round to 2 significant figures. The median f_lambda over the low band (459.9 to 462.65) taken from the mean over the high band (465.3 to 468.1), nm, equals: -2.2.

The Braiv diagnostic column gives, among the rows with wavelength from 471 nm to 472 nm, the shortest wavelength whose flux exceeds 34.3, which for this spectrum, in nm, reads 471.416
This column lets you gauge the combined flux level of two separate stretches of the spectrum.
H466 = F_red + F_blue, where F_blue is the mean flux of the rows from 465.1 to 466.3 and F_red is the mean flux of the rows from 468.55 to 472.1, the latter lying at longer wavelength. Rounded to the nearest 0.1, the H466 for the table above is 67.6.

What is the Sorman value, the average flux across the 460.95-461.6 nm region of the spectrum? 35.6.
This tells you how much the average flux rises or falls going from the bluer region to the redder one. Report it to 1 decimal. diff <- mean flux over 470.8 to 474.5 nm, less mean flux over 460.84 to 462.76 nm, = -2.0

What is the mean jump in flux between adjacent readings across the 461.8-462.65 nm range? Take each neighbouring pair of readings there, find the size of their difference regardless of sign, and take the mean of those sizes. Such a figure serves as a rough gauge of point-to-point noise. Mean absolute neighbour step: 0.37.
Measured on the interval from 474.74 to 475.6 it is 0.57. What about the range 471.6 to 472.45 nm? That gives 0.54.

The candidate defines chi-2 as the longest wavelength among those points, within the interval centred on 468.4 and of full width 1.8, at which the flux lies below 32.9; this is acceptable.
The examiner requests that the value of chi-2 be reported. 468.602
